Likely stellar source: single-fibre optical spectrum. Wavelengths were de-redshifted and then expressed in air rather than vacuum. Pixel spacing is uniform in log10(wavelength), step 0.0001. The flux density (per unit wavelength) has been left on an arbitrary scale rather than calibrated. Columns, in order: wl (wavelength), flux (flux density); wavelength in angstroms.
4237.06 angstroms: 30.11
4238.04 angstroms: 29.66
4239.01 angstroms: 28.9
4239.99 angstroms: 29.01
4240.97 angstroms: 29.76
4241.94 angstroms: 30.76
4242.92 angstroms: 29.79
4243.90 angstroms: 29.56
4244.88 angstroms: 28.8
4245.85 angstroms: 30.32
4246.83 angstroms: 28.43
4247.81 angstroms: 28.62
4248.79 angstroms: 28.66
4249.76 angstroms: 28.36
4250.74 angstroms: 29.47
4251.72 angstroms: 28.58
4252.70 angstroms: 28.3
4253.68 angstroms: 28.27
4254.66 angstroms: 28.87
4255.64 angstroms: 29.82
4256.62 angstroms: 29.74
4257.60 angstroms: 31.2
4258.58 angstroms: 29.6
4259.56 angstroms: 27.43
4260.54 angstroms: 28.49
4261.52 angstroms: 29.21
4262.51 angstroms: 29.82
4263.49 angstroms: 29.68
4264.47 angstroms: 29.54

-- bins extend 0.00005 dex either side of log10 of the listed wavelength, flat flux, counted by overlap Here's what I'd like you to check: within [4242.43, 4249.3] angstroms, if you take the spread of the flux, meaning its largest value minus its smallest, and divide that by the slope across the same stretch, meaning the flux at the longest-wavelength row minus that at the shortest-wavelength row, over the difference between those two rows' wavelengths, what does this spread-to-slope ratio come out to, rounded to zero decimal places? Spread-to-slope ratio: -10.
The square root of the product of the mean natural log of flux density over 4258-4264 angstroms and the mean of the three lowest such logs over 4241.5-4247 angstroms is 3.366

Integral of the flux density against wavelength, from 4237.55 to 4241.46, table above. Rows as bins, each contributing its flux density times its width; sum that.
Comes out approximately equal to 115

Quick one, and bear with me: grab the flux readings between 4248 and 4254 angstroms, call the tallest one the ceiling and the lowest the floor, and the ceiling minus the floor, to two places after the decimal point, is 1.20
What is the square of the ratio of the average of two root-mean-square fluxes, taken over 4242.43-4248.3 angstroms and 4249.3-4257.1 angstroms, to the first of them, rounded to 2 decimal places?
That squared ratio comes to 0.99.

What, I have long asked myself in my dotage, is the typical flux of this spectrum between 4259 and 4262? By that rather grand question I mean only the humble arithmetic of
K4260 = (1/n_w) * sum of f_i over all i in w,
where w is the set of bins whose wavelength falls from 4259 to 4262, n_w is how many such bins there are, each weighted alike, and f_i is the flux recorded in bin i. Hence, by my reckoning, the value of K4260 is 28.4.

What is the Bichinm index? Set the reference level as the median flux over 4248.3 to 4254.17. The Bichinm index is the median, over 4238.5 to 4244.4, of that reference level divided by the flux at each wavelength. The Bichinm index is 0.960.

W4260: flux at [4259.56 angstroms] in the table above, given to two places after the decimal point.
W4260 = 27.43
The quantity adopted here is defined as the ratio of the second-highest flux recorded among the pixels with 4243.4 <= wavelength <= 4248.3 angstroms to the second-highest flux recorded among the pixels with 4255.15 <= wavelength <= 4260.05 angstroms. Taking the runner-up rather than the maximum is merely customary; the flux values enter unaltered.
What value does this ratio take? 0.99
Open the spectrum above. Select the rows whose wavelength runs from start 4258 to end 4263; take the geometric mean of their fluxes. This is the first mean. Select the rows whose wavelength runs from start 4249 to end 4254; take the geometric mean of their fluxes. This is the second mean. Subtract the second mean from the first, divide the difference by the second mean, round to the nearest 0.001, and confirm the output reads 0.011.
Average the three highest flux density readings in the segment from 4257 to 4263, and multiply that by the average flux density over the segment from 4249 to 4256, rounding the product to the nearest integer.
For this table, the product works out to 870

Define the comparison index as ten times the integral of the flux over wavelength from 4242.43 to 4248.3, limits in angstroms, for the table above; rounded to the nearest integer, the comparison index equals 1716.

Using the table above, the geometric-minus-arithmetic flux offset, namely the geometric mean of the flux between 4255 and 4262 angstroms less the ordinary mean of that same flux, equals -0.02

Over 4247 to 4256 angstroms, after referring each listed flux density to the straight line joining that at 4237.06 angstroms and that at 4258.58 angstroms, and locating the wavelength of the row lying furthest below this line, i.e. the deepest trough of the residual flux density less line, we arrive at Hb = 4249.76 angstroms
